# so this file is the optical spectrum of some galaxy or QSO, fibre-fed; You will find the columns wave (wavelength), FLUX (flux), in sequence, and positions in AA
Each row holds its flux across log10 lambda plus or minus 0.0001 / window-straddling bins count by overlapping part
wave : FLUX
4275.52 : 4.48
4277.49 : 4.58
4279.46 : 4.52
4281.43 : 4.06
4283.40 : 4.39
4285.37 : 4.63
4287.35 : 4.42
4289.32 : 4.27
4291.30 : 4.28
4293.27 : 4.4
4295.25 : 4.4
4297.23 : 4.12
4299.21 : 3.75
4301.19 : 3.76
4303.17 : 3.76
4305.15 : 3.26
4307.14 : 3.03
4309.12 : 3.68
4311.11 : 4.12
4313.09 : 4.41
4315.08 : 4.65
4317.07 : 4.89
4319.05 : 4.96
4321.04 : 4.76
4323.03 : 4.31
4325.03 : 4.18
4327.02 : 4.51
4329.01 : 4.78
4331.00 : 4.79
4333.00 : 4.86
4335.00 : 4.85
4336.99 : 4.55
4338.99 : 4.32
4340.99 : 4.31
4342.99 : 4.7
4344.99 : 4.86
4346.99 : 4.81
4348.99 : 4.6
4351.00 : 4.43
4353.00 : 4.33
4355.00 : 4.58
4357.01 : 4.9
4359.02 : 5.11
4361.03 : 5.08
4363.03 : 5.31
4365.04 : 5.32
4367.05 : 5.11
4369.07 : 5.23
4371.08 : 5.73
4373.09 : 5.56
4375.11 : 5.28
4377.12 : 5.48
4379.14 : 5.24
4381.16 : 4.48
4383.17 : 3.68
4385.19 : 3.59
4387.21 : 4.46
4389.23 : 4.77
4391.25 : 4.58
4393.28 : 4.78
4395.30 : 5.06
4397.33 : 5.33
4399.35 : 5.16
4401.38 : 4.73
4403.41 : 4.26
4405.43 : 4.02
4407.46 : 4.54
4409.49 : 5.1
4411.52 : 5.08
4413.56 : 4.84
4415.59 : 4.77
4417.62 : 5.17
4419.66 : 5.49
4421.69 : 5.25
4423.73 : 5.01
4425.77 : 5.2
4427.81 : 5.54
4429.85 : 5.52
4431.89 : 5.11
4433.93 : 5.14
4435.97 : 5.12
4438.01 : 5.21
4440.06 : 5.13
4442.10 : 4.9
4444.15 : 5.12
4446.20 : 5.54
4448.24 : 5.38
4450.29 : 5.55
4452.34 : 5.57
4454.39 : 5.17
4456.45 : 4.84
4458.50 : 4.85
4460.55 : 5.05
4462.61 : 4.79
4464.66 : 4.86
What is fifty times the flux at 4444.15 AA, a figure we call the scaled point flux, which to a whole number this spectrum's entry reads 256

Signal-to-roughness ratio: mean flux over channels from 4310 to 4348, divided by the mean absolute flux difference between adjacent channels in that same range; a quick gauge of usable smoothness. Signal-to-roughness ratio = 24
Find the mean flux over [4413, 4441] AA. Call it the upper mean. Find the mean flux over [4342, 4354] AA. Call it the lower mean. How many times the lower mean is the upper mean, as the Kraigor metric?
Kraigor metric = 1.12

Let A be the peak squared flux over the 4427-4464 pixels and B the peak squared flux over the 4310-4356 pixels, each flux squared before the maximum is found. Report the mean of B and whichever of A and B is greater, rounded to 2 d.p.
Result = 27.81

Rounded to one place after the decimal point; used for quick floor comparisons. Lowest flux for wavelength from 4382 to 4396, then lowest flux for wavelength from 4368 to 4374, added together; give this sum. 8.8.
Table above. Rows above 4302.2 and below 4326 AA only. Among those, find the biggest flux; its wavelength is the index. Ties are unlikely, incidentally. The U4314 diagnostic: 4319.05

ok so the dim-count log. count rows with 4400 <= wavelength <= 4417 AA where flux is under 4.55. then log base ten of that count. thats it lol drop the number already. 0.48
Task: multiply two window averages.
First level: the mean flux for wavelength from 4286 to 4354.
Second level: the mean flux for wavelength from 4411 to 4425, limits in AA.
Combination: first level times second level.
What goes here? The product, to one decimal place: 22.2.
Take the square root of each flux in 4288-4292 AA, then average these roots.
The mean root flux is 2.07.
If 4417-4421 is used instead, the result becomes 2.31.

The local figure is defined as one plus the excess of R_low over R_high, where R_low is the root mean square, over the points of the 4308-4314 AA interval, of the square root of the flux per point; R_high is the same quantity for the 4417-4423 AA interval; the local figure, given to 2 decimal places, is 0.71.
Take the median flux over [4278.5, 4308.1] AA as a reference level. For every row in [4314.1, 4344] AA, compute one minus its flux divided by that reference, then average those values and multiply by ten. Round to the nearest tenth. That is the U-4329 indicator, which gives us -0.8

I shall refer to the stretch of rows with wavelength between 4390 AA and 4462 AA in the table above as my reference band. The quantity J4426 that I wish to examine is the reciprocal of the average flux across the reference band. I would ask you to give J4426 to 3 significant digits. 0.198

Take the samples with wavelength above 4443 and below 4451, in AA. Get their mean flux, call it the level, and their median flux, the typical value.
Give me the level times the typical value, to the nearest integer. 29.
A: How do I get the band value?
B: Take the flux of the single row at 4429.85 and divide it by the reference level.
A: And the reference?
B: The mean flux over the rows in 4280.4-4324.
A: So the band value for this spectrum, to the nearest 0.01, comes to 1.32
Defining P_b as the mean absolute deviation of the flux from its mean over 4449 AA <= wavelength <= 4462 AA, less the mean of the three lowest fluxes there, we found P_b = -4.7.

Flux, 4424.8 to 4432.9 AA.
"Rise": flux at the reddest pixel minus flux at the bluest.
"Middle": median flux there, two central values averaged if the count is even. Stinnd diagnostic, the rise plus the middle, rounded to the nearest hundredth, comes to 5.27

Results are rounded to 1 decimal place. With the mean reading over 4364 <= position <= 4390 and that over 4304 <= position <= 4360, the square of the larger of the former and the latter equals 24.2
